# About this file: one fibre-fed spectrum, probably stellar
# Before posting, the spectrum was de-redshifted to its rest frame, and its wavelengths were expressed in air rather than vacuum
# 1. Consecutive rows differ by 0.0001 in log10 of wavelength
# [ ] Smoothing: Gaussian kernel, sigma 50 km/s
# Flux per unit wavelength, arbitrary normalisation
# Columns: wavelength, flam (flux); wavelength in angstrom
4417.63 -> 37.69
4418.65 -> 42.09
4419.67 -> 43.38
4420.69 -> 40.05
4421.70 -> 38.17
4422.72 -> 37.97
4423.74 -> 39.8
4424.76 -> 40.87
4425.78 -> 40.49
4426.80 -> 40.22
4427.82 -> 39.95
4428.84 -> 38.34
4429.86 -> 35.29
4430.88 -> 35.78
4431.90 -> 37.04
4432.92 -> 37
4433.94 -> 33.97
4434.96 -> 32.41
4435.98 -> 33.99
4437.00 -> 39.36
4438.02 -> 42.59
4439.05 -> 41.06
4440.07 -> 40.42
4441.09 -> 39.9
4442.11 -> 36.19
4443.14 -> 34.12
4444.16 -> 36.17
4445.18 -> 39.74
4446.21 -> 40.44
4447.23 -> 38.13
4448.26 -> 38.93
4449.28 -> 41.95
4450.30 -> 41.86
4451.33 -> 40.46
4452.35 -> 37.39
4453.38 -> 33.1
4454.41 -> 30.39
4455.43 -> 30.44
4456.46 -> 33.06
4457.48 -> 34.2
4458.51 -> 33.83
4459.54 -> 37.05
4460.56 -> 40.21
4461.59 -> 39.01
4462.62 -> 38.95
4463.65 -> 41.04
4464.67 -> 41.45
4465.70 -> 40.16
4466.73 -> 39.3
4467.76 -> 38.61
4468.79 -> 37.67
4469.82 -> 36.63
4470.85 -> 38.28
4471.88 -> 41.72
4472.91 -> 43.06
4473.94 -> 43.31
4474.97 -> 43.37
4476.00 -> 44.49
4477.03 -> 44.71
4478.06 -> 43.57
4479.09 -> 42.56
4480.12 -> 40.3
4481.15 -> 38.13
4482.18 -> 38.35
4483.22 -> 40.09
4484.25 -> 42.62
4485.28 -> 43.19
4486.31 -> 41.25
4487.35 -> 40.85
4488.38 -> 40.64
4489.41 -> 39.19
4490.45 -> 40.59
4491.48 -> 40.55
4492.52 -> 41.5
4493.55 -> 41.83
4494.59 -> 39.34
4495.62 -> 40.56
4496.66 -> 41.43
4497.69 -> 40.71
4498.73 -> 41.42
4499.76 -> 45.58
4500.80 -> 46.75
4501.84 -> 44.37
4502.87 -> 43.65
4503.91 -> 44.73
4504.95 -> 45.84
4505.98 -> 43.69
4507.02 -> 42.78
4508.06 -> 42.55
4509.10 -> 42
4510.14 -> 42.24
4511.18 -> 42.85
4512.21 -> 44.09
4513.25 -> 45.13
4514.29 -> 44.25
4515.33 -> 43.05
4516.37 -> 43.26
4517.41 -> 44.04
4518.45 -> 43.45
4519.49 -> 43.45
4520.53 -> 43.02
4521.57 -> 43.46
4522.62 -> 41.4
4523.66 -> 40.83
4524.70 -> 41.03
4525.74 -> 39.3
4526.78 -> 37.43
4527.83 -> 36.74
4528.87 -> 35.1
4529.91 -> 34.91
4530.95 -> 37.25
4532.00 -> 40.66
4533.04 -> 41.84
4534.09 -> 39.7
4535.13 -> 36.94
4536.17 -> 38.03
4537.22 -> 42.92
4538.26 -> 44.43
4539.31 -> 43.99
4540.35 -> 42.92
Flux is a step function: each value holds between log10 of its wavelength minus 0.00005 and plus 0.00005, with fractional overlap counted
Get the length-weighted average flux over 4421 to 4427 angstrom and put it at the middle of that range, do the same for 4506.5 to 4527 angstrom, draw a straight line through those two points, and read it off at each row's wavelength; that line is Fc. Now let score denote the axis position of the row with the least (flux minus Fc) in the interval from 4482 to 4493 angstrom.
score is 4482.18 angstrom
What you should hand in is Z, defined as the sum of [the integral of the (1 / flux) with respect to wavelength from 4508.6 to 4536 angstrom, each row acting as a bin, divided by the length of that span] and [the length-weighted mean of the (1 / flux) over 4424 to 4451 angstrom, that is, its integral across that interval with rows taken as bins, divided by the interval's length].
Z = 0.0507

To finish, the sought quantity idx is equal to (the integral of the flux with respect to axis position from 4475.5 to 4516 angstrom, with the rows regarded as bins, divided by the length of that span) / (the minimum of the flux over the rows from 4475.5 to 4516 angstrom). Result 1.11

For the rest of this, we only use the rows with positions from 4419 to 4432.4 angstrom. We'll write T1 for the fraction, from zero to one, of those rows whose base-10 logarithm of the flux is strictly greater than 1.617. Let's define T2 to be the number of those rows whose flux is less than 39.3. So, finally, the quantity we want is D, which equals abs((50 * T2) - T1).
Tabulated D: 300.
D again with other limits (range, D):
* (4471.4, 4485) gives 99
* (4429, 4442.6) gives 400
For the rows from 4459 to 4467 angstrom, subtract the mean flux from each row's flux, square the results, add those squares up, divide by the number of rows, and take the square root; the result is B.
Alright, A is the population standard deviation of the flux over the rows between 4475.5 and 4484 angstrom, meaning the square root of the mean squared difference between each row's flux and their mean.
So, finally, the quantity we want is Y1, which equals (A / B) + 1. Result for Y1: 2.9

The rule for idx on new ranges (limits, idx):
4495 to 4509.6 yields 1.07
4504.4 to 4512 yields 1.03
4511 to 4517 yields 1.02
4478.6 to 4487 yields 1.07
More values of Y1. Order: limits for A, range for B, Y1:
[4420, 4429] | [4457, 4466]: 1.4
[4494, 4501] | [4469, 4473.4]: 2.0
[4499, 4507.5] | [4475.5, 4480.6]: 1.8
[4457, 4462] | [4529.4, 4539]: 1.9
